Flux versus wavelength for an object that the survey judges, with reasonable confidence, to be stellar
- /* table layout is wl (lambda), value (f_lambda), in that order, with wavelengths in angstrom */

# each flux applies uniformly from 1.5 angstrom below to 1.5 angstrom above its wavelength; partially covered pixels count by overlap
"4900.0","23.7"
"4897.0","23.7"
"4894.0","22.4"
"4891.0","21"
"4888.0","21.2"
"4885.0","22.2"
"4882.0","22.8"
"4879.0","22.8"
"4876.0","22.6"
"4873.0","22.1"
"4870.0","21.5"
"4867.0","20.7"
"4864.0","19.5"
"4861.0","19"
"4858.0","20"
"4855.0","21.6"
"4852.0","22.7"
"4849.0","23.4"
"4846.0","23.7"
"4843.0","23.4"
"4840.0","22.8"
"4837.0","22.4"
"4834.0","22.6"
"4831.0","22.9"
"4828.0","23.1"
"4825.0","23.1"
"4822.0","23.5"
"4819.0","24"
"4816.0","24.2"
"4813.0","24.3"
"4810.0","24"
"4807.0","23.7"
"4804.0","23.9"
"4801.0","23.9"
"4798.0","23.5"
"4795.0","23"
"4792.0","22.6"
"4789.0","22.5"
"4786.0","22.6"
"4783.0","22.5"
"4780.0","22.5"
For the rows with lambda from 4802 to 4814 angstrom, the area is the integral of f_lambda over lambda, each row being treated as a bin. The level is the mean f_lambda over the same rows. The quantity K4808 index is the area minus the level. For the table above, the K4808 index 264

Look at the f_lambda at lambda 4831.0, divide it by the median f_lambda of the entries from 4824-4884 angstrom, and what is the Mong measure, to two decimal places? 1.01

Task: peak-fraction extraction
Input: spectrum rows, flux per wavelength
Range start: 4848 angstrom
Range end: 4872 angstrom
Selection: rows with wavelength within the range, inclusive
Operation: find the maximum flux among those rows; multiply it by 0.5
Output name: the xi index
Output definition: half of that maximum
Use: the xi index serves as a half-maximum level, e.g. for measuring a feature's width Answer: 11.70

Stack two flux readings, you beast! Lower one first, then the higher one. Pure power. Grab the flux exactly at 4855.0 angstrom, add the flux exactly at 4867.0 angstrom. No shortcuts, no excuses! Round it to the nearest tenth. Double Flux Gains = 42.3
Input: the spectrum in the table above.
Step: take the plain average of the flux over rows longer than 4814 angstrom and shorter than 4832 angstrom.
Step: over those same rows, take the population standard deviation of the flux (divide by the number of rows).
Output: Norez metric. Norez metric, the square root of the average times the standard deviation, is 3.4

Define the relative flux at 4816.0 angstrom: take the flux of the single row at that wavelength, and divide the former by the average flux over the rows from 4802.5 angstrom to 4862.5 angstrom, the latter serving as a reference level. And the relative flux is 1.06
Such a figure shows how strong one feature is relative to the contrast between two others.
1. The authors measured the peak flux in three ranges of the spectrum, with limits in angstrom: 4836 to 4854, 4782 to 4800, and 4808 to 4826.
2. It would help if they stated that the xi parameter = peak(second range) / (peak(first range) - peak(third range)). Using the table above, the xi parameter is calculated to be -39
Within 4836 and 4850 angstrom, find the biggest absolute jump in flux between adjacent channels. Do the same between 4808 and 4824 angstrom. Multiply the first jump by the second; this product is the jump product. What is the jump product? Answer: 0.30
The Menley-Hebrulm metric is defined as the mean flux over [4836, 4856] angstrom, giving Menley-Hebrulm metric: 22.9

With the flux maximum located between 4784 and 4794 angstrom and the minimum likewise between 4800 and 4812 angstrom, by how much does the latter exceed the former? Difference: 1.1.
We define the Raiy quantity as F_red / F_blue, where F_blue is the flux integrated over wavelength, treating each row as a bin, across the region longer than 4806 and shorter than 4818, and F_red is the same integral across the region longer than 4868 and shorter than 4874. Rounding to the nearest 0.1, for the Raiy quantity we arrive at 0.5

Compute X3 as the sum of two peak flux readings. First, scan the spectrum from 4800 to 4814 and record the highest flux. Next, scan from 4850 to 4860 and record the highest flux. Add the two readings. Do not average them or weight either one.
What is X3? 47.0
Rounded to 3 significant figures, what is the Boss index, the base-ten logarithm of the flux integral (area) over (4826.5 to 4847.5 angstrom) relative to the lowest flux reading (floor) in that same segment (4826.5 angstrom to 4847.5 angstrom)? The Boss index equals 1.33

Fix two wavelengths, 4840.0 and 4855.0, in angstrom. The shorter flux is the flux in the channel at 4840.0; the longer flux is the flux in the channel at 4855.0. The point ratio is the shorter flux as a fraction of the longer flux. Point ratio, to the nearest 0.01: 1.06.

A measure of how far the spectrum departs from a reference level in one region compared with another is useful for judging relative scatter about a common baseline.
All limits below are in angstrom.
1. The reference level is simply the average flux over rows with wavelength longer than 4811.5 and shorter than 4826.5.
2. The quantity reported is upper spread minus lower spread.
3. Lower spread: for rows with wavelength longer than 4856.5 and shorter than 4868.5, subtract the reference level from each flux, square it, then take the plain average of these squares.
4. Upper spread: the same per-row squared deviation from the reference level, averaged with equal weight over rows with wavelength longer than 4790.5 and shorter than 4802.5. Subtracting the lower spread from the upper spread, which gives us -16.0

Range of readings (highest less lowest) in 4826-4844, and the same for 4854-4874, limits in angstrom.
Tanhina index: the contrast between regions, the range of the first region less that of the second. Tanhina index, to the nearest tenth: -2.1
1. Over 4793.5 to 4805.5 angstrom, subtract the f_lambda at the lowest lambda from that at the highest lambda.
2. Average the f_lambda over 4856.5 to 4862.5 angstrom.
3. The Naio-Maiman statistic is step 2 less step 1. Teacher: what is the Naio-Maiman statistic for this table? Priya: 18.6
